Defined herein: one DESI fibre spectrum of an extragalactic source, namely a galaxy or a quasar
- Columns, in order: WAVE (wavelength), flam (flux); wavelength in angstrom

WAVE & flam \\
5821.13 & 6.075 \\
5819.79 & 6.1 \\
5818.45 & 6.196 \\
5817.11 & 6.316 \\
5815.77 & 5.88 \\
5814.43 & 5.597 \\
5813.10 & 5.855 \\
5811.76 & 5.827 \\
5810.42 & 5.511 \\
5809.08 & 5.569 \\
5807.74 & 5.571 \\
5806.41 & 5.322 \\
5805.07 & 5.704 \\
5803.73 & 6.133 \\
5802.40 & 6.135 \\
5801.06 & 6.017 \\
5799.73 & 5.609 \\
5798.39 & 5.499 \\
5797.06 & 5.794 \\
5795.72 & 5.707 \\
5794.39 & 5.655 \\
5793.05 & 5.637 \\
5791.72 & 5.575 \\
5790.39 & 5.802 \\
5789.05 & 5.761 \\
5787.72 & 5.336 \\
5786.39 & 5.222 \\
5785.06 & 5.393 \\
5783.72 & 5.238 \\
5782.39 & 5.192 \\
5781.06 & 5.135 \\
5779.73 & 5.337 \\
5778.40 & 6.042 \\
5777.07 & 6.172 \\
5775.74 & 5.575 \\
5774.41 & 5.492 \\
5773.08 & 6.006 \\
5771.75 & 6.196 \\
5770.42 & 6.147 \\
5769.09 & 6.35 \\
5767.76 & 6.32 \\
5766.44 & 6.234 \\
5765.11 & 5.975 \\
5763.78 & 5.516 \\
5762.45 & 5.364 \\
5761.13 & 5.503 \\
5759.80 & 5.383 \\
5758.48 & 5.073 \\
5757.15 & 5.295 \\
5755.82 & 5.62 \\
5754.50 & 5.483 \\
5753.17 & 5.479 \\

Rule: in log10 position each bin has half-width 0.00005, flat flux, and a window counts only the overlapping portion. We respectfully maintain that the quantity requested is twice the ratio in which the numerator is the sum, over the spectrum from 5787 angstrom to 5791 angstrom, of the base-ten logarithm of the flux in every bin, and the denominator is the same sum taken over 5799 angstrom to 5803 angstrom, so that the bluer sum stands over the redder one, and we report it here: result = 1.94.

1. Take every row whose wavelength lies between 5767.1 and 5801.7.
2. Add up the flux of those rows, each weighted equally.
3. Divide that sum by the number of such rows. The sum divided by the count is 5.70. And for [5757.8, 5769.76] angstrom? 5.75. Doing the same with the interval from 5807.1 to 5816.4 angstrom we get 5.69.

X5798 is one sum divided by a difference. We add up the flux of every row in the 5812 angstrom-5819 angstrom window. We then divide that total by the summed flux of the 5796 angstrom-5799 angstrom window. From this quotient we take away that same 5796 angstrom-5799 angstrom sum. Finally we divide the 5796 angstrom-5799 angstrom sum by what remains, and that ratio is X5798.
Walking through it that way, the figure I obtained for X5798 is -1.31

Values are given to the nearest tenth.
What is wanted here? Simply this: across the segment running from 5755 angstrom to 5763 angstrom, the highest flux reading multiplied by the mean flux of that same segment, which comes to 30.2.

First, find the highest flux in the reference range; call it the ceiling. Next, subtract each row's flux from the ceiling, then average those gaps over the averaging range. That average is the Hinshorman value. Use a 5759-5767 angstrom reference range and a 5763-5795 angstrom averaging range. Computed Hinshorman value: 0.51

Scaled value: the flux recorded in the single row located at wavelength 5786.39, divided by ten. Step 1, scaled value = 0.522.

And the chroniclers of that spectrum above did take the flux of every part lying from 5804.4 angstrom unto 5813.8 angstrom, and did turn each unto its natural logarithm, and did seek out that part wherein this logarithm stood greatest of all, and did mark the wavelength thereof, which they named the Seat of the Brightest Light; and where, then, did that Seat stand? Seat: 5813.10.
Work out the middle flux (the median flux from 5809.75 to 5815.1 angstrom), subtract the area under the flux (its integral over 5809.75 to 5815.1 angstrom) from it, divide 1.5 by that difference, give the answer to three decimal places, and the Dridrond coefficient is -0.061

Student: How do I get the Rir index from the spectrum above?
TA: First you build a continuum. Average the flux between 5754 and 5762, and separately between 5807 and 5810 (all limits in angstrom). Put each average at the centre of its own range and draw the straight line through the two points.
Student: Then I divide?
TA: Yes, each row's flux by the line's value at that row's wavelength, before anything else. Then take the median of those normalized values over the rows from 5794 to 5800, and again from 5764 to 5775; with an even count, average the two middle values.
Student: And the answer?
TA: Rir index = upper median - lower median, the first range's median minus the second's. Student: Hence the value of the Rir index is -0.11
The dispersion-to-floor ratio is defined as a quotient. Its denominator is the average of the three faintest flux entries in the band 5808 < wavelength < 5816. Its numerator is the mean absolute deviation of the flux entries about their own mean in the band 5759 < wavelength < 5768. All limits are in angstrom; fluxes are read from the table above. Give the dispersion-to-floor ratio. 0.065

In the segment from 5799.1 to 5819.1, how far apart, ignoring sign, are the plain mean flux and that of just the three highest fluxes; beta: 0.40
